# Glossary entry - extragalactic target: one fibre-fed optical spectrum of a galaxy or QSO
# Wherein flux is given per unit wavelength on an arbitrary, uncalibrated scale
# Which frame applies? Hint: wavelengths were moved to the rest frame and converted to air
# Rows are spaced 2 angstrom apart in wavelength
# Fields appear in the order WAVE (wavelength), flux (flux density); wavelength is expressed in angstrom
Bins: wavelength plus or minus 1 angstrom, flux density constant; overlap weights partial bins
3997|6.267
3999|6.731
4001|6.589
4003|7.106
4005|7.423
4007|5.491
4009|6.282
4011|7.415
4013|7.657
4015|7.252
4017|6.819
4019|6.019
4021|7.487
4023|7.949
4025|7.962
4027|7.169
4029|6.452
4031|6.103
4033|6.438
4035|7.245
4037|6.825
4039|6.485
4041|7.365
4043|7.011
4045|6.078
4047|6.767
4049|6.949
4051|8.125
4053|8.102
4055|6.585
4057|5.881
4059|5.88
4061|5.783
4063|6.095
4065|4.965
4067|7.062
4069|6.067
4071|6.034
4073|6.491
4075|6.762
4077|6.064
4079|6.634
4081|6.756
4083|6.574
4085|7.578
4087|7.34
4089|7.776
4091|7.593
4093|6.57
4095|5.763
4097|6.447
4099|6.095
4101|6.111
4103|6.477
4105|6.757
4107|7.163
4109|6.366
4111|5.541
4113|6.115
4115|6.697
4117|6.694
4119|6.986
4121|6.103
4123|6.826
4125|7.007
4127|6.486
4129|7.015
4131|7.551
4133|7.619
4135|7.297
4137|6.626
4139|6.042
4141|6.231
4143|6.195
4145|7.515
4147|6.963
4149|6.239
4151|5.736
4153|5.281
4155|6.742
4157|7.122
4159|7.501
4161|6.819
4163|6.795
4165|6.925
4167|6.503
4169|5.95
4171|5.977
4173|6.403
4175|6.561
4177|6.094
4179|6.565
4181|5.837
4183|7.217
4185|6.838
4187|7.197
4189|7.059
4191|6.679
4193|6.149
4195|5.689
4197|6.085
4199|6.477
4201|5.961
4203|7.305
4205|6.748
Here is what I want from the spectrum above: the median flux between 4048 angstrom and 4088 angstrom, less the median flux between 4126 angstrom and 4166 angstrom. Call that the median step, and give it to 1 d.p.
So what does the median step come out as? -0.2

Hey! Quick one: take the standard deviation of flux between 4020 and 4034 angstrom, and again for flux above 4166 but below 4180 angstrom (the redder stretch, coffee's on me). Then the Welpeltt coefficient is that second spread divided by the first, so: 0.36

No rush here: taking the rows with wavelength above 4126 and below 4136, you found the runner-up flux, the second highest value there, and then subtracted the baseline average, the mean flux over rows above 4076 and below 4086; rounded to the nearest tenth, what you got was 0.8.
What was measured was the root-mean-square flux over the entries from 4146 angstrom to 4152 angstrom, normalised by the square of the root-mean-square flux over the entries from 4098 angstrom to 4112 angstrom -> 0.156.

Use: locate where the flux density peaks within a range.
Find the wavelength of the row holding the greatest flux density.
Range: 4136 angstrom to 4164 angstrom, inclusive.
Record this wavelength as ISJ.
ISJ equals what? 4145 angstrom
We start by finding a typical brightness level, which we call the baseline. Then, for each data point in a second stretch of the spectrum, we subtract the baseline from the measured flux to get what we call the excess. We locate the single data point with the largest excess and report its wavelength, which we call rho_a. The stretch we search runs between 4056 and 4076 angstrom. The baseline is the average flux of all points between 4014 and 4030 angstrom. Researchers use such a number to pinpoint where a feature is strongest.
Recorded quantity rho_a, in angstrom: 4067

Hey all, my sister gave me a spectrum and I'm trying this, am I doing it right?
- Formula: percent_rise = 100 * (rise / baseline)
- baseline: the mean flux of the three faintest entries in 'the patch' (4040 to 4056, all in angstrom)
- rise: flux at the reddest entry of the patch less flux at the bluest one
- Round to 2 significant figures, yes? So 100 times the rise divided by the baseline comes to -12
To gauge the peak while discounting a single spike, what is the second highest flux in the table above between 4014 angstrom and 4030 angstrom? 7.949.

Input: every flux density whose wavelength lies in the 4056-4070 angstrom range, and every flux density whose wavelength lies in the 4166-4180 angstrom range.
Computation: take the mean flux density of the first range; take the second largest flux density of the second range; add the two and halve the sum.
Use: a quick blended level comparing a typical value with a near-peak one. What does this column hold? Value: 6.3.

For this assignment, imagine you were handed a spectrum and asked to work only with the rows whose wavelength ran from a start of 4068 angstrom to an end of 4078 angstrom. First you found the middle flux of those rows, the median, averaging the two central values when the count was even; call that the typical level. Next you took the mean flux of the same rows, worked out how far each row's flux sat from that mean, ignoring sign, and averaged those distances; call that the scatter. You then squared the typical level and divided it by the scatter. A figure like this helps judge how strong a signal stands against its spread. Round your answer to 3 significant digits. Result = 134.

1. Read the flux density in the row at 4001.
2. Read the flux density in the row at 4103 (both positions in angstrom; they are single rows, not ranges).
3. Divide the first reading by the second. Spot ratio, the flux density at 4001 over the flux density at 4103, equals 1.02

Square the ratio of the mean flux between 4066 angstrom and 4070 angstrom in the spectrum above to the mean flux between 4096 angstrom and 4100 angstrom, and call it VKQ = 1.1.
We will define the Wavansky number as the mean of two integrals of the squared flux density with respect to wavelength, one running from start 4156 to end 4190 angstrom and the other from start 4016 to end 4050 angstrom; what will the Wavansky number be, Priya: 1572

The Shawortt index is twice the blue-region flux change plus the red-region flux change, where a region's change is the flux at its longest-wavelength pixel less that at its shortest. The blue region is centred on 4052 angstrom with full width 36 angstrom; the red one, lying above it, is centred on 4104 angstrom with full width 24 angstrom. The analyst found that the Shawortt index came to -2.2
